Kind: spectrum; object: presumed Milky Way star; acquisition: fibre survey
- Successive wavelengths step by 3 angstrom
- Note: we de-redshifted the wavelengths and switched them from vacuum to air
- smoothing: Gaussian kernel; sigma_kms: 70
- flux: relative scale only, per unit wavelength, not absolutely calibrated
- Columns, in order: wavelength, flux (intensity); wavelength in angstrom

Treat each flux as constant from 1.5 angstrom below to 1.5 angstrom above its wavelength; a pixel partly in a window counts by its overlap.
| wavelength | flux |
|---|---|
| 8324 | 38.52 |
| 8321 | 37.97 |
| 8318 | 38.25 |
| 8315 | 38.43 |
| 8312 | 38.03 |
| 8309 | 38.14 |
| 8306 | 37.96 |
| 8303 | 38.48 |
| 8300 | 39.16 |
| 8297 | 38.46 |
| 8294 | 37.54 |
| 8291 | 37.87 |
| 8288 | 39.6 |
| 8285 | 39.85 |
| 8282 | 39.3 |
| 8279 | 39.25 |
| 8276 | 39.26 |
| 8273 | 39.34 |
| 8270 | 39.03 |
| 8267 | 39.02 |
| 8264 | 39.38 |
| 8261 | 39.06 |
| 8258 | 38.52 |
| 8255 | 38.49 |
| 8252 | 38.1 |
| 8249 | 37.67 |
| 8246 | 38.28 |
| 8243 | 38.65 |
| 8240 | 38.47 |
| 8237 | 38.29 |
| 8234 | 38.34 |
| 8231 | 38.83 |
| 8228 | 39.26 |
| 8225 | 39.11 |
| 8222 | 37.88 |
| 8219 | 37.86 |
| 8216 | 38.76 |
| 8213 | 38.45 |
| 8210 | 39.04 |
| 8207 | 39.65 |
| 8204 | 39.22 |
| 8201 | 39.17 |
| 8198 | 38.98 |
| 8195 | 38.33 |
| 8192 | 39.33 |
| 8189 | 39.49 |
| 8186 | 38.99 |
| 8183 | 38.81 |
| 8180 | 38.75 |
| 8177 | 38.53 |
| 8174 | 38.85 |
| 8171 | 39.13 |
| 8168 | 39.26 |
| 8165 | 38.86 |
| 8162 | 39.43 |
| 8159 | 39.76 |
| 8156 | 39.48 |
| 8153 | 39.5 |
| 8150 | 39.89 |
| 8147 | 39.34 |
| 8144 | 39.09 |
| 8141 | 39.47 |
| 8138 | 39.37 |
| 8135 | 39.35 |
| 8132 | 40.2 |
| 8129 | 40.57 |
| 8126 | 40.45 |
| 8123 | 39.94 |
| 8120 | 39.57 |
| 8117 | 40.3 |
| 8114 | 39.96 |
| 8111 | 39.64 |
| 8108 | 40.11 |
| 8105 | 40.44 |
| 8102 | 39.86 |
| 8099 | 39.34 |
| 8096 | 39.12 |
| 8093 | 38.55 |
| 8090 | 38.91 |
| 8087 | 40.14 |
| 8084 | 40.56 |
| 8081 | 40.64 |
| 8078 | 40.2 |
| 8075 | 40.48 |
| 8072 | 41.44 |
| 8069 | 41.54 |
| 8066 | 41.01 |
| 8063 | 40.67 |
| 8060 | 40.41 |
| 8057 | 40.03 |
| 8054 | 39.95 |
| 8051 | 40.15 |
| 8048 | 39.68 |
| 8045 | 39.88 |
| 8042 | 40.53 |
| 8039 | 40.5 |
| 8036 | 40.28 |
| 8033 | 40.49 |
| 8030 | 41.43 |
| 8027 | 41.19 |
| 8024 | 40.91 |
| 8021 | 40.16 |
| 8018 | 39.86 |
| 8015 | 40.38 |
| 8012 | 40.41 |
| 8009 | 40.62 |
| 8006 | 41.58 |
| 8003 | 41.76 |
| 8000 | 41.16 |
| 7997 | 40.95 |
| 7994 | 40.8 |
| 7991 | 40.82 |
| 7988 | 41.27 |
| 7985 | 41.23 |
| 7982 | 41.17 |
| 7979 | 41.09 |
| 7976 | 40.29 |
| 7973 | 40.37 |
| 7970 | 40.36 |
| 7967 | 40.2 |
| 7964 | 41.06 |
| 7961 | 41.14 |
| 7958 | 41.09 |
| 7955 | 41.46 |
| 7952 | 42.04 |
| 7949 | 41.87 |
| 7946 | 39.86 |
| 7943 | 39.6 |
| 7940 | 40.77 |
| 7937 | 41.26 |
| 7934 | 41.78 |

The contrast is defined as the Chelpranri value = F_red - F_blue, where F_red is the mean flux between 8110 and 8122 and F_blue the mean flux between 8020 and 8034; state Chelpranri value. -1.0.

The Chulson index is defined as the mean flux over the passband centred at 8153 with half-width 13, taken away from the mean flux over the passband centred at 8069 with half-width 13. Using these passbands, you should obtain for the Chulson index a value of 1.3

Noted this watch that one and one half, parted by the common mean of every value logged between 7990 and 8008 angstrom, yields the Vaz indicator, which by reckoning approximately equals 0.0364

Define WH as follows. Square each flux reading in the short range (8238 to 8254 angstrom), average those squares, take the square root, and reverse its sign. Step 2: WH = -38.2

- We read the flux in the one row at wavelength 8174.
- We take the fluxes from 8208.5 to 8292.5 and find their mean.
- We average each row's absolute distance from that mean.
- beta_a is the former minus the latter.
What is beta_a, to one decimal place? 38.4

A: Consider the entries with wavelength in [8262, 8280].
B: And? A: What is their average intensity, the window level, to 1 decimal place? 39.2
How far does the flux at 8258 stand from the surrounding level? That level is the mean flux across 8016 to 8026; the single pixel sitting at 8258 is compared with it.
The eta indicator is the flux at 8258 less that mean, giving -1.8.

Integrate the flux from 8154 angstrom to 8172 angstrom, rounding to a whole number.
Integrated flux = 708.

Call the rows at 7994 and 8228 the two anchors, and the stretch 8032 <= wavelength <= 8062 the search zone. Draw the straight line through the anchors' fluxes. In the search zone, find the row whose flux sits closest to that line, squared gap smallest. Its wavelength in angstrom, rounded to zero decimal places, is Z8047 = 8039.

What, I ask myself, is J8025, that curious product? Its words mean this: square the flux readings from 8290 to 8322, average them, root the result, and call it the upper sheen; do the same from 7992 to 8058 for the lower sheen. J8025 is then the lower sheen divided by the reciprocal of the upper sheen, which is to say 1551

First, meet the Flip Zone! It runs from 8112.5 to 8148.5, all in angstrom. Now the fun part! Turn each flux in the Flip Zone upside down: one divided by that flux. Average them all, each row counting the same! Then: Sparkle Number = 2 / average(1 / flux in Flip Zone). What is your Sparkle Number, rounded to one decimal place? 79.6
